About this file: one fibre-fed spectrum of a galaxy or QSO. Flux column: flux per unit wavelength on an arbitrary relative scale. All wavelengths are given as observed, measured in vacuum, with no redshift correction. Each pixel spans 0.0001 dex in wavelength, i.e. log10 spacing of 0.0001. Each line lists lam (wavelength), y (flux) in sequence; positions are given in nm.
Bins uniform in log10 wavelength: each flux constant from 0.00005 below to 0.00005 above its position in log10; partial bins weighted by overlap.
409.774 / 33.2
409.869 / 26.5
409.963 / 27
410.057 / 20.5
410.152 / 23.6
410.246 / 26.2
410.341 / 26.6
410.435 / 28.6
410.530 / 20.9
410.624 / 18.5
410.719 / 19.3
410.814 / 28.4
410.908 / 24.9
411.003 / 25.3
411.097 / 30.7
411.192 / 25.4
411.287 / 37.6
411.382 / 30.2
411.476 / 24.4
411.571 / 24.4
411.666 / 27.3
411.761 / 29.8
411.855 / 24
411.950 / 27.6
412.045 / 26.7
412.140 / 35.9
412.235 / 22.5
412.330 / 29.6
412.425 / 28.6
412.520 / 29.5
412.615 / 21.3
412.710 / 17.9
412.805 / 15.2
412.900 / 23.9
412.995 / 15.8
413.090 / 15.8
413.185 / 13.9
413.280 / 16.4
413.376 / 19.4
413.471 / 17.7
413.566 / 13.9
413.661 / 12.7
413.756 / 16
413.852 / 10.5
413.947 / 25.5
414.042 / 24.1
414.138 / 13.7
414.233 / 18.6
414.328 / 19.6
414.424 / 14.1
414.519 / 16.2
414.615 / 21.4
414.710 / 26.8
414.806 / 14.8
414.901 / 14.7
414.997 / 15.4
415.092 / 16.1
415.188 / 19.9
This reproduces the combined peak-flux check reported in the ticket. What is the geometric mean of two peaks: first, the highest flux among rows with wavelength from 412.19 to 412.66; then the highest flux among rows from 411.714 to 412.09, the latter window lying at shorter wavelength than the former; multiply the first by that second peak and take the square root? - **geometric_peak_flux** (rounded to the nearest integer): 30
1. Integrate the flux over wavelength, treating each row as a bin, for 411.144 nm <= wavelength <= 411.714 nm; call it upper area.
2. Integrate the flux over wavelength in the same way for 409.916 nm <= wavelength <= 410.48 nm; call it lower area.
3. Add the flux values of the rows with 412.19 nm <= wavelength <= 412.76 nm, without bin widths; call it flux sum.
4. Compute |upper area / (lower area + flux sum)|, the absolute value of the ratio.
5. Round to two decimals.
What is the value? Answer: 0.10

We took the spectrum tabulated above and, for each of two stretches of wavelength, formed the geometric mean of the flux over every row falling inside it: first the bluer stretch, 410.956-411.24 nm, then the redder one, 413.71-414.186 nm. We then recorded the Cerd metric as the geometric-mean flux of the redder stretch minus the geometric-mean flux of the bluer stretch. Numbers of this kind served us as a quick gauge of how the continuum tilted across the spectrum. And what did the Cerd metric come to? -10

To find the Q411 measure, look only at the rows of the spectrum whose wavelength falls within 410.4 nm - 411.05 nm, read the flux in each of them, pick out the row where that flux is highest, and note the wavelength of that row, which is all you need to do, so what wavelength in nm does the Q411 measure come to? 410.435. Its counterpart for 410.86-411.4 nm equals 411.287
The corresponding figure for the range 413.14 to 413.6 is 413.376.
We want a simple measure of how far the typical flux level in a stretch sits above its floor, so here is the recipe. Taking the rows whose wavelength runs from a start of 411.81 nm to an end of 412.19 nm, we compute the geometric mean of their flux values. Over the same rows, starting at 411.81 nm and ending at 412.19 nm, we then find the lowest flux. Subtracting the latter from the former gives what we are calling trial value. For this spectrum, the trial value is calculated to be 4.2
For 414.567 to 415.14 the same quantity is 3.0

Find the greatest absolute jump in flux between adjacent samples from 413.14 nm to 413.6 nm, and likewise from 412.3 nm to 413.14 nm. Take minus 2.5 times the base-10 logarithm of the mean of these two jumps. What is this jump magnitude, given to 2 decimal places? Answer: -1.99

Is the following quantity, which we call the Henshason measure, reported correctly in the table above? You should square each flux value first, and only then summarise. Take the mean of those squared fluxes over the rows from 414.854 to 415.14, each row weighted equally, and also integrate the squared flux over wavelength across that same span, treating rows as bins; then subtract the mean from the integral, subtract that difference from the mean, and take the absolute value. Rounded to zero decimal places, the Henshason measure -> 407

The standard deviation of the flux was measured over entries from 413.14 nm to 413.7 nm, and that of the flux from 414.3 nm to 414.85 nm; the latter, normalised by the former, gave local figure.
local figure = 1.86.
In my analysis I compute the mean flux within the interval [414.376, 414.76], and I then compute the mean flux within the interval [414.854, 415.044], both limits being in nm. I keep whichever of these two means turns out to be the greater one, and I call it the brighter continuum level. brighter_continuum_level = 19.6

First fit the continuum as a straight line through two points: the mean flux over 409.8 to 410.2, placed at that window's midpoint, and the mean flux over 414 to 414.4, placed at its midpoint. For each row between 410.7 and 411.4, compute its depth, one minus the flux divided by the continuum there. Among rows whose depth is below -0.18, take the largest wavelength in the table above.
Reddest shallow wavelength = 411.382 nm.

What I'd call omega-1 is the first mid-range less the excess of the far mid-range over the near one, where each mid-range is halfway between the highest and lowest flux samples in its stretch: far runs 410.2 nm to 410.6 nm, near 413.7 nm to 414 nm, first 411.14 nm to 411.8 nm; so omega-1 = 24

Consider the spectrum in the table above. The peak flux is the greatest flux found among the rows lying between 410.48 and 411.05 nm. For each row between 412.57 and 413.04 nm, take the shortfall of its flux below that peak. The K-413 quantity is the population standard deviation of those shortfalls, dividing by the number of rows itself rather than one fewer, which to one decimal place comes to 3.3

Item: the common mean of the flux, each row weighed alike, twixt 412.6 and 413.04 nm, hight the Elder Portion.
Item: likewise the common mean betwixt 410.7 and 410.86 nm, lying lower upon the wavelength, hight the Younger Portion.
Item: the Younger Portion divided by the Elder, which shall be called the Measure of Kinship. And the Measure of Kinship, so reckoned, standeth 1.3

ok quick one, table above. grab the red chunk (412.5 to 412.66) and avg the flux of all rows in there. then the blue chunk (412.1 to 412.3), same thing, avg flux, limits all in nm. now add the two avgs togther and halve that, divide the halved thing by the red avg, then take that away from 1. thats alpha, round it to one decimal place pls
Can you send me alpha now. -0.1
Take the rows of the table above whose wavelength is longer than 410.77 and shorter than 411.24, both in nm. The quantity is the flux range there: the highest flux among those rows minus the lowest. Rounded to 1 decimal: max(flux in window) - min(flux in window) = 5.8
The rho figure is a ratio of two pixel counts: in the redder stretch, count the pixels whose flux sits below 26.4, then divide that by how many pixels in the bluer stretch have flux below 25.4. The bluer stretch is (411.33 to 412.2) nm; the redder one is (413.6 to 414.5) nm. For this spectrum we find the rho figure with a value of 3.00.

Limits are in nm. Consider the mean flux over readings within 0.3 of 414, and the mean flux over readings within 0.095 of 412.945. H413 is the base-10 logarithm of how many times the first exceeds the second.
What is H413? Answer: -0.04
